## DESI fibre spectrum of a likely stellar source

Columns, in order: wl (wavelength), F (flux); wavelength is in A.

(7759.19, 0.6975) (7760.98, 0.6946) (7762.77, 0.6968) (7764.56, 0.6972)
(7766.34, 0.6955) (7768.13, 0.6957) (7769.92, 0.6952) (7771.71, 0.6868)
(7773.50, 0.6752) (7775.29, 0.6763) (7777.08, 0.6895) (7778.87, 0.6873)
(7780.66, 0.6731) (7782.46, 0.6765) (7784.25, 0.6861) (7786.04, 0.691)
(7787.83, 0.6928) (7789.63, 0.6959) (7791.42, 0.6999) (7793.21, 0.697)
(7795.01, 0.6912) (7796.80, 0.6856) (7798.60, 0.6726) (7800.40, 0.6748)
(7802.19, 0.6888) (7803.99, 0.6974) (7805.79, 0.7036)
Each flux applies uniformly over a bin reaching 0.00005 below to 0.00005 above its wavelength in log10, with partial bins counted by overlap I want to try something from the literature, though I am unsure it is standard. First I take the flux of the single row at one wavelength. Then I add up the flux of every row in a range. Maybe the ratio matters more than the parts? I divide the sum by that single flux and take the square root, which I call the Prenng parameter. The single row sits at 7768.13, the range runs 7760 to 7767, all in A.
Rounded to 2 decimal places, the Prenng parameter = 2.00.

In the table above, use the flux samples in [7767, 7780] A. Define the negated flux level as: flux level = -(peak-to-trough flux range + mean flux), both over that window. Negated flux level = -0.707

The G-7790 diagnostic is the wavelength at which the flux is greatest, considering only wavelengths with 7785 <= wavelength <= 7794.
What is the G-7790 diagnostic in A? 7791.42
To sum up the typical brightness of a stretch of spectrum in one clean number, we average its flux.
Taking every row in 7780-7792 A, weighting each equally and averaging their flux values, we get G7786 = 0.688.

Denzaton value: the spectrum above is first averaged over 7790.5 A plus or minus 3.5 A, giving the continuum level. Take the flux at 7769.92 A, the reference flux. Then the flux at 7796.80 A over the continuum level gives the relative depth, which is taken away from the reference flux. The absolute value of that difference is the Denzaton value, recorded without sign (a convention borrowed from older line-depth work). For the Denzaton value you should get 0.289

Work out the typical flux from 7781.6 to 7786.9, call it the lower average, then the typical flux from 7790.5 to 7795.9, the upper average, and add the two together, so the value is 1.38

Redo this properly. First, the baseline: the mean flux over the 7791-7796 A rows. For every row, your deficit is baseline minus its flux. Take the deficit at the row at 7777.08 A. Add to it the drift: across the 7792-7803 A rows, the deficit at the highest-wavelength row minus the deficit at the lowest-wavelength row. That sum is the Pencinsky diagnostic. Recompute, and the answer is 0.015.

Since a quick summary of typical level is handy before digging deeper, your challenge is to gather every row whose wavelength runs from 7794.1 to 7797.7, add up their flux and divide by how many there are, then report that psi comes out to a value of 0.688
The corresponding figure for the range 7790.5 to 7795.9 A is 0.696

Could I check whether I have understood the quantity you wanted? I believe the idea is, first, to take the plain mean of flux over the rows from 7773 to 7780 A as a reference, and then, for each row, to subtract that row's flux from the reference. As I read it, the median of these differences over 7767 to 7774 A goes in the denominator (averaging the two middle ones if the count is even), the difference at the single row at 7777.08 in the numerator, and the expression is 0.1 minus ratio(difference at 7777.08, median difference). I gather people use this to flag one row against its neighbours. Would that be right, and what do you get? -1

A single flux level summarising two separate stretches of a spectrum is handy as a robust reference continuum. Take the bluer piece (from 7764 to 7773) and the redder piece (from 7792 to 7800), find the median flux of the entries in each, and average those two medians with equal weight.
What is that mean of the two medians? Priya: 0.692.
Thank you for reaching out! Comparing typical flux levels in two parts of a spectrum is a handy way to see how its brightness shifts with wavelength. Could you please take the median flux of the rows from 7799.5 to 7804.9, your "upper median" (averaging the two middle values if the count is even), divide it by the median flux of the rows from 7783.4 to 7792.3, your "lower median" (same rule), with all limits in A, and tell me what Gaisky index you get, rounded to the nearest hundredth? 0.99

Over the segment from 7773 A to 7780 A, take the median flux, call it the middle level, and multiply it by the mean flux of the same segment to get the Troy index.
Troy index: 0.465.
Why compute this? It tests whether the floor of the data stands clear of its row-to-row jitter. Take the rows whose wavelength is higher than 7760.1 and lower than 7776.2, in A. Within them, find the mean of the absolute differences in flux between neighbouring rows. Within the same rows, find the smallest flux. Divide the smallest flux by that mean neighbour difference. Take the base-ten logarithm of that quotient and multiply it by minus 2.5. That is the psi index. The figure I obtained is -5.79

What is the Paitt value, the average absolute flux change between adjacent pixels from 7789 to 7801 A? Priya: 0.006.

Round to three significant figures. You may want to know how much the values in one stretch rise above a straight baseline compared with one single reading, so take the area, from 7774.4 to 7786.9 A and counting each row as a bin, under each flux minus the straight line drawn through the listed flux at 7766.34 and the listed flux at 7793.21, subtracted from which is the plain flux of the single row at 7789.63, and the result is -0.865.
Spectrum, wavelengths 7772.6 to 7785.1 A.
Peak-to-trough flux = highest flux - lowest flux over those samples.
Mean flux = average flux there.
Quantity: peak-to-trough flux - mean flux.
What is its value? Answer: -0.664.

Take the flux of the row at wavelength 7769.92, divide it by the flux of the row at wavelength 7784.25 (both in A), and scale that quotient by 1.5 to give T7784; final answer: 1.52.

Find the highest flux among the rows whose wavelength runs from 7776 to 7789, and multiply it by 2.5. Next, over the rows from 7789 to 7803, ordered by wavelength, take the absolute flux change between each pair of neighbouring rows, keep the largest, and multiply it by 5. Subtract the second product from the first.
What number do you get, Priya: 1.662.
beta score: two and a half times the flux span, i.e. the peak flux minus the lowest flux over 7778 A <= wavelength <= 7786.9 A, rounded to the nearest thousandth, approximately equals 0.045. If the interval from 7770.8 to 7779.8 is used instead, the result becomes 0.036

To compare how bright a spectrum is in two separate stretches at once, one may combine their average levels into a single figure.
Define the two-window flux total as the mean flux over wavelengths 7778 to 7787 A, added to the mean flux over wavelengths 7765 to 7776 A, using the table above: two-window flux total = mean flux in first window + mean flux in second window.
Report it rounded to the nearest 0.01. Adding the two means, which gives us 1.37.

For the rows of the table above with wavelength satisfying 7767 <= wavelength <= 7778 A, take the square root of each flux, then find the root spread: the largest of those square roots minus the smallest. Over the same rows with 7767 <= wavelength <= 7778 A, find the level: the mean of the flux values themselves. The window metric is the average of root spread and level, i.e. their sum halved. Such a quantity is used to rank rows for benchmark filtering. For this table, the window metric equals 0.349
